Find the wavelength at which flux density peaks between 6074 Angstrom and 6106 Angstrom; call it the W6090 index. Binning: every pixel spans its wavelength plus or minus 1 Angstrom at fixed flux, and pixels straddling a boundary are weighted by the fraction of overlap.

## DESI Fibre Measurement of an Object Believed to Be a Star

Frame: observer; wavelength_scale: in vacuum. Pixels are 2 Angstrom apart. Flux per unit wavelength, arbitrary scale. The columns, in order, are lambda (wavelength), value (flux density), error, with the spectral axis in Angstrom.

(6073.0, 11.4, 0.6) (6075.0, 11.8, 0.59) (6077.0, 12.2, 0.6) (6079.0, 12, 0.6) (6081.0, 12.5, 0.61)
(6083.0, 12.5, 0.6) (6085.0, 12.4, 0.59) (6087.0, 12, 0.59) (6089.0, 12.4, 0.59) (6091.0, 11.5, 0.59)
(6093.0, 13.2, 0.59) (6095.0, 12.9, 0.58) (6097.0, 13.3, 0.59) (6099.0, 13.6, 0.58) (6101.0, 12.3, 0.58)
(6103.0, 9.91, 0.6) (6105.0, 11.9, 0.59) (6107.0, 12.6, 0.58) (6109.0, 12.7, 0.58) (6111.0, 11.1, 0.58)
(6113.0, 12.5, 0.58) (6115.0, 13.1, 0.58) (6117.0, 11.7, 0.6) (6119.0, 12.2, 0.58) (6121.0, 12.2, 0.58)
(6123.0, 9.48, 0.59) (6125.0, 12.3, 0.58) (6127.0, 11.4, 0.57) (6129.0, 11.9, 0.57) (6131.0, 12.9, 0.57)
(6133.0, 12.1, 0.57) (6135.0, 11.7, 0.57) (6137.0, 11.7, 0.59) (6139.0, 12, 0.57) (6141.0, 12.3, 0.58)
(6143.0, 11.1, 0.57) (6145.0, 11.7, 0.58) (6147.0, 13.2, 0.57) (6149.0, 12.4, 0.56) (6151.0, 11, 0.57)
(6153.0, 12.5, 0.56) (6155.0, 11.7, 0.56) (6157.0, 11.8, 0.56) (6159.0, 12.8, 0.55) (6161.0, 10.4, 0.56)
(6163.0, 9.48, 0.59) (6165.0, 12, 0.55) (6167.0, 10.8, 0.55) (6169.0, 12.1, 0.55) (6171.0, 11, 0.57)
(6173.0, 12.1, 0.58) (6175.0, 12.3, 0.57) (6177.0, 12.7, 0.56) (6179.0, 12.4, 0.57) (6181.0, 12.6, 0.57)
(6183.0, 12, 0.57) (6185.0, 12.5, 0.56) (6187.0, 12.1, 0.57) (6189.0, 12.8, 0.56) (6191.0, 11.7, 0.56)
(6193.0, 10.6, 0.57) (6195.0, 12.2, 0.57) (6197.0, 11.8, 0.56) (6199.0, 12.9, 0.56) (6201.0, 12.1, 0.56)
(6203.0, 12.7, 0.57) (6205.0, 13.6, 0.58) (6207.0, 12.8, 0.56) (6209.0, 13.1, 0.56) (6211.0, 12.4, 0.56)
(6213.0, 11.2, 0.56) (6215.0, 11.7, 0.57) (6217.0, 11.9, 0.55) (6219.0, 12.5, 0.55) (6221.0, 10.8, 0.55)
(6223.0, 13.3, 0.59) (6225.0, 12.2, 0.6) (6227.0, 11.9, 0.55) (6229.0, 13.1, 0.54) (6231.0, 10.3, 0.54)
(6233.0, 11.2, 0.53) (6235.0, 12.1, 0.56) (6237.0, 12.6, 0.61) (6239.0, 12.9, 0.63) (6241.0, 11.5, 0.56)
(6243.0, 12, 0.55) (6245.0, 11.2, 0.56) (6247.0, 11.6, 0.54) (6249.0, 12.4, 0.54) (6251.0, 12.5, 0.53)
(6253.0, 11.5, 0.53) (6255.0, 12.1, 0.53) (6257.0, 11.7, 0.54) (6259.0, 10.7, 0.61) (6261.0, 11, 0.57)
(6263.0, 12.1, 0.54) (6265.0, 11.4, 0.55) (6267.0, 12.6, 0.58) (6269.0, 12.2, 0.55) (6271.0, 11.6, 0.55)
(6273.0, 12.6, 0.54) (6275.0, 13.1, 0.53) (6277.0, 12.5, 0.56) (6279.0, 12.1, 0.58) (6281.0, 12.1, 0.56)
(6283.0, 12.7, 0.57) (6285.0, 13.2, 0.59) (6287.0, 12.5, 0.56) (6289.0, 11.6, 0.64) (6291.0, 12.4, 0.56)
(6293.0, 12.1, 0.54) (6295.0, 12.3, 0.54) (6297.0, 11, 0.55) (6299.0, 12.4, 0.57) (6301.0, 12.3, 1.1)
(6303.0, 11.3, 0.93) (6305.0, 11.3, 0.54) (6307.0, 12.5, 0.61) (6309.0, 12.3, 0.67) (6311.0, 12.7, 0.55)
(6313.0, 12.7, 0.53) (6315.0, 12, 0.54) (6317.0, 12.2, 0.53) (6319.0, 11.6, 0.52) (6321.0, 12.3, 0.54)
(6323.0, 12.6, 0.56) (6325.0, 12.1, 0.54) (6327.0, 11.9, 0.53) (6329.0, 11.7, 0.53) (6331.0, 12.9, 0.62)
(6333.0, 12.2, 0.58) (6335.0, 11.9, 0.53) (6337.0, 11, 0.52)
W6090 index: 6099.0 Angstrom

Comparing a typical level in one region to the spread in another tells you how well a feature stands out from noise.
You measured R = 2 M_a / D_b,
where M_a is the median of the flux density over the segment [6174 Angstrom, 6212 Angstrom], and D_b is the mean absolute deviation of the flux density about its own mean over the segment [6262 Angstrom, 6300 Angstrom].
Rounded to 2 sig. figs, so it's 60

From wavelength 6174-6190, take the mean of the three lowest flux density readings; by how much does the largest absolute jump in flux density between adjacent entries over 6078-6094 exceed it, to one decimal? -10.4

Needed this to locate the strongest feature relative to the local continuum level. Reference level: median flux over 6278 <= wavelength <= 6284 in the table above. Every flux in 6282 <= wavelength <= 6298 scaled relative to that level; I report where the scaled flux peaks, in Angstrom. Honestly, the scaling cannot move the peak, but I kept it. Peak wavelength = 6285.0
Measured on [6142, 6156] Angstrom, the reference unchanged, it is 6147.0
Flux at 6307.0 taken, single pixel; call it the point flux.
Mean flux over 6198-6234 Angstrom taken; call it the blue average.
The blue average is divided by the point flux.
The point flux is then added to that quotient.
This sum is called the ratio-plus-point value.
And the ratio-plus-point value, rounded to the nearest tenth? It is 13.5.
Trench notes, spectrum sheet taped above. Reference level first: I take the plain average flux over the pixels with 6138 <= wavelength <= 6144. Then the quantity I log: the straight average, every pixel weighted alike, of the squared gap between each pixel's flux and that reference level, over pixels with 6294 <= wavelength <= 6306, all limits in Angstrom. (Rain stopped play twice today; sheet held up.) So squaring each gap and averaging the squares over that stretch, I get 0.33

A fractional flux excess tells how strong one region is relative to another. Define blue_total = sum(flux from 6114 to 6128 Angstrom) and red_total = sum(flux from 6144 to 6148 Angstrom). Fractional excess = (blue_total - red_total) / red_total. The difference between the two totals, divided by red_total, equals 2.31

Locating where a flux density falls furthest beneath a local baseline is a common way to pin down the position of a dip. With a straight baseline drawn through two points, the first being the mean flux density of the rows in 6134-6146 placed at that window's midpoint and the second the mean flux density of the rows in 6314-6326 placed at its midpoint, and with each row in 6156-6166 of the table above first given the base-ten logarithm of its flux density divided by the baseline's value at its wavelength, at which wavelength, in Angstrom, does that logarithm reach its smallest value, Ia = 6163.0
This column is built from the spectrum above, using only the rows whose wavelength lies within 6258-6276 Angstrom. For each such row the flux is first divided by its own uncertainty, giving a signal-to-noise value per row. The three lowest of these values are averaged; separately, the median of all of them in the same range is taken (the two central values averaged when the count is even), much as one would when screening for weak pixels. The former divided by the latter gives 0.88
